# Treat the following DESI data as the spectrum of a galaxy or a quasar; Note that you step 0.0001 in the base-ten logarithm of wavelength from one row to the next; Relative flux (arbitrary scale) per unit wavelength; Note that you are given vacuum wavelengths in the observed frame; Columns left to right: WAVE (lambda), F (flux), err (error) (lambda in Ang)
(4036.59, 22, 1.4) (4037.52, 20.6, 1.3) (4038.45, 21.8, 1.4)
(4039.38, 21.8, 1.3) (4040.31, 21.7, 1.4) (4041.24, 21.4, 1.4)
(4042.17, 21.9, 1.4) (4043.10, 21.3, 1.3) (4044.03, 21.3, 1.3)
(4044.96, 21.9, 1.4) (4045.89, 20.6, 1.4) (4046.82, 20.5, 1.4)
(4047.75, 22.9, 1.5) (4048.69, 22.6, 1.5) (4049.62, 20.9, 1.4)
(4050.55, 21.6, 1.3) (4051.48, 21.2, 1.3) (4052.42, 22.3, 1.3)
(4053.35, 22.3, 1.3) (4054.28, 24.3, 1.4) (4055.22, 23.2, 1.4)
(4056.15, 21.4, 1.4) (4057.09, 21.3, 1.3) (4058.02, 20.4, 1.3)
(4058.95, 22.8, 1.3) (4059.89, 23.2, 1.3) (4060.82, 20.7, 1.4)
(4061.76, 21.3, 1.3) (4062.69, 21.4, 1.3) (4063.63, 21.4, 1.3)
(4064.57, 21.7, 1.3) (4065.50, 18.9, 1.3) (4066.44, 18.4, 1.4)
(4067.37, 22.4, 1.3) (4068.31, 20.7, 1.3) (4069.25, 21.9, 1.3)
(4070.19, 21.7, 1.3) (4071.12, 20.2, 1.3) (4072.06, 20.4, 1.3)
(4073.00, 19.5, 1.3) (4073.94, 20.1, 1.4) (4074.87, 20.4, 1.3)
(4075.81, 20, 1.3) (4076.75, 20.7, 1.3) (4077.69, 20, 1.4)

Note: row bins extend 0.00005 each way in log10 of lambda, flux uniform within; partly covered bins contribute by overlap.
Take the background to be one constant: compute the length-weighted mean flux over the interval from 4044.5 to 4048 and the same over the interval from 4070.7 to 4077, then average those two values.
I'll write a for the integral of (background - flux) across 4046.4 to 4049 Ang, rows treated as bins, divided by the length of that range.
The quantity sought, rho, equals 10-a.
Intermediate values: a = -1.2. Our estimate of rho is 11.2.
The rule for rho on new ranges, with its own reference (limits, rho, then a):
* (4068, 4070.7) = 10.7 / -0.7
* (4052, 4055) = 12.2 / -2.2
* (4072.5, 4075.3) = 9.2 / 0.8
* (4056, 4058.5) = 10.2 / -0.2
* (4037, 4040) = 10.6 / -0.6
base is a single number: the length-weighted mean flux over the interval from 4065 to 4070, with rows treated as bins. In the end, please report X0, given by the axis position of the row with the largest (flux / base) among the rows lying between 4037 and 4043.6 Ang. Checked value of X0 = 4042.17 Ang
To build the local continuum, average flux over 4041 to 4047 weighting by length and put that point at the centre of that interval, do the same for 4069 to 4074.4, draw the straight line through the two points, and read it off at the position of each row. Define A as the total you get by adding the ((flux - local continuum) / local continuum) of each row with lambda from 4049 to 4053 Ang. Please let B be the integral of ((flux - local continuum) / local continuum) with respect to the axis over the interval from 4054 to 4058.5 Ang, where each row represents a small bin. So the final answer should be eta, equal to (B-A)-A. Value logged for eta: 0.08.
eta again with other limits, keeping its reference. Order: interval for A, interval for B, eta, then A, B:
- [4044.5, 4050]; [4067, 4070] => -0.04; 0.093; 0.14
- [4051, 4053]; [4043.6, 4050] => -0.03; 0.061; 0.09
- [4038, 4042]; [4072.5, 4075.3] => -0.16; 0.044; -0.07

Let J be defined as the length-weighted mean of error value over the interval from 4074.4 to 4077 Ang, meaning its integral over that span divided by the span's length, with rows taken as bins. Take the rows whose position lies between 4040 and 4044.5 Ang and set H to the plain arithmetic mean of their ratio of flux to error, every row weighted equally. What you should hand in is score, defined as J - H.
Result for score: -14.54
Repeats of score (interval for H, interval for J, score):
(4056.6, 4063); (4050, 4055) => -15.12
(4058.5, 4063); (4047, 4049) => -15.12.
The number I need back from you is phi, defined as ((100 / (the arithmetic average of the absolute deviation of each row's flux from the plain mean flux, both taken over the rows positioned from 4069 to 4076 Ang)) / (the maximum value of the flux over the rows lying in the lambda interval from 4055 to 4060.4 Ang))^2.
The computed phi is 46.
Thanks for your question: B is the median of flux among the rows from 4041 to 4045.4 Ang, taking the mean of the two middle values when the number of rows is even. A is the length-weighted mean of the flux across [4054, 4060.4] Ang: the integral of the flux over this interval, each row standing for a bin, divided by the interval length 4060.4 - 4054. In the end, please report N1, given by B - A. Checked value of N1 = -0.9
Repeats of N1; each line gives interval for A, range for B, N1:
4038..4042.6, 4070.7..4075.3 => -1.5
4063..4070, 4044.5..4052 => 0.6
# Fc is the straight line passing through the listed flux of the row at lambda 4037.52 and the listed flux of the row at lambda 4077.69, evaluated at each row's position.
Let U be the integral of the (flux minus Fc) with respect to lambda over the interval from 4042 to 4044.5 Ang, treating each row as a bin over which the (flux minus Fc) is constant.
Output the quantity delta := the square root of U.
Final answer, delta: 1.5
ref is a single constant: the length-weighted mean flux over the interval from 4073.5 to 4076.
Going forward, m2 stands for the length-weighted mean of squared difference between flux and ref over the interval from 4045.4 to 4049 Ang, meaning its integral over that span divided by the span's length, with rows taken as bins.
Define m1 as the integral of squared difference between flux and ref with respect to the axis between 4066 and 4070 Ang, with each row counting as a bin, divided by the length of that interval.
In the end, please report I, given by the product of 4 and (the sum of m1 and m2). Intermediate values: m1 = 2.7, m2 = 3.1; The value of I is 23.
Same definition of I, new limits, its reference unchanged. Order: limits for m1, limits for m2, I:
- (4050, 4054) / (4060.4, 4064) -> 18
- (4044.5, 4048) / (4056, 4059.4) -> 18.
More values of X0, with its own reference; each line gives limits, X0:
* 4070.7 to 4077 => 4076.75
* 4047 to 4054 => 4047.75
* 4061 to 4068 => 4067.37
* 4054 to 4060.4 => 4054.28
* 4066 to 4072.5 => 4067.37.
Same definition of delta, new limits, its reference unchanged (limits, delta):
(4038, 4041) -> 1.9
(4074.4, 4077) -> 0.9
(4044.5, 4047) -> 1.2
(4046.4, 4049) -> 2.0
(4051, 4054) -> 2.3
